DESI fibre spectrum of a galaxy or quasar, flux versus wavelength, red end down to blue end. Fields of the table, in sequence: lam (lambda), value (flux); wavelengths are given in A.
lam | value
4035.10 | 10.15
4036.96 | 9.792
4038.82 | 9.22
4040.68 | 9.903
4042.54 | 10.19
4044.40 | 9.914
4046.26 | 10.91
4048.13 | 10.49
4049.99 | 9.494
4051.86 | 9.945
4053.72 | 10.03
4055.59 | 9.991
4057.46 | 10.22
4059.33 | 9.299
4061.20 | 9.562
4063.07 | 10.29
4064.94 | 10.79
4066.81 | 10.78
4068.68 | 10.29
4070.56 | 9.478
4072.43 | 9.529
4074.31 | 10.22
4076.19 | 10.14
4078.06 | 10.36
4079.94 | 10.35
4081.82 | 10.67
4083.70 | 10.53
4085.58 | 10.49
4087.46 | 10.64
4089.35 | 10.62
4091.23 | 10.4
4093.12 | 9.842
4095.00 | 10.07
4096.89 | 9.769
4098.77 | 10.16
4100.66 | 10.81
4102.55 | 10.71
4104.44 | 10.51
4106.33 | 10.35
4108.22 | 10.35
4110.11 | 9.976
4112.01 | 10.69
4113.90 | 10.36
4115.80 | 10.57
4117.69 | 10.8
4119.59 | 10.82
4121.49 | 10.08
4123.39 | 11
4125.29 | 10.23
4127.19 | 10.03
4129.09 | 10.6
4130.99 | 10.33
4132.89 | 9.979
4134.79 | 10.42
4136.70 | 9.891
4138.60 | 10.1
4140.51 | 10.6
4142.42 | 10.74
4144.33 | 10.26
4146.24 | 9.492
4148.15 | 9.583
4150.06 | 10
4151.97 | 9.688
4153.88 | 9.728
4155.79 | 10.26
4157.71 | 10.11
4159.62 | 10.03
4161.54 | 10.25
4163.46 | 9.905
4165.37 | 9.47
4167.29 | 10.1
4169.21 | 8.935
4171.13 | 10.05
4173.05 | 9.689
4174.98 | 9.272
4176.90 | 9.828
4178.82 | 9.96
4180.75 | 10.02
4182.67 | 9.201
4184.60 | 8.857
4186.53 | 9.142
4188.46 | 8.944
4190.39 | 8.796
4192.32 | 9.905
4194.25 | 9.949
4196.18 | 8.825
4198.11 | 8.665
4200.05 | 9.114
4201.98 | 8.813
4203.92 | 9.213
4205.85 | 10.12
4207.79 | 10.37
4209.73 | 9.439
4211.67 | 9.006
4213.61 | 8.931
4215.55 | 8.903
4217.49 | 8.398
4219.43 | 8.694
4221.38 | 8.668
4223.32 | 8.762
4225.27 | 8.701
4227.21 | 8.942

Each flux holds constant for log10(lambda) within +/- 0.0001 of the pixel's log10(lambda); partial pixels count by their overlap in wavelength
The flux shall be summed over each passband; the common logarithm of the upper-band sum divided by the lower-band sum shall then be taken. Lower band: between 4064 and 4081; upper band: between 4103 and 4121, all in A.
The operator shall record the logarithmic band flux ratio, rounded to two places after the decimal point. 0.01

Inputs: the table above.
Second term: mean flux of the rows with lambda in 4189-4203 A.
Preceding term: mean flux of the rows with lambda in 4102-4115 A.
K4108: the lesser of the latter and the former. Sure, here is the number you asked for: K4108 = 9.15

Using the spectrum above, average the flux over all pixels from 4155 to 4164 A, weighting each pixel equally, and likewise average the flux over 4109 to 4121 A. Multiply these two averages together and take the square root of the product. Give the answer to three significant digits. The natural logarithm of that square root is 2.33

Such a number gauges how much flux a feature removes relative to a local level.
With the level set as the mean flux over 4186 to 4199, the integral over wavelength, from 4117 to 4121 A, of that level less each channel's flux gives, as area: -6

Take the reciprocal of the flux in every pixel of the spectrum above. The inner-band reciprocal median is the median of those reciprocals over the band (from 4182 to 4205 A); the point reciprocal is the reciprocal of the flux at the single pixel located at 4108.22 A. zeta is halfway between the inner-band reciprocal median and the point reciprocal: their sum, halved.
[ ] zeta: 0.104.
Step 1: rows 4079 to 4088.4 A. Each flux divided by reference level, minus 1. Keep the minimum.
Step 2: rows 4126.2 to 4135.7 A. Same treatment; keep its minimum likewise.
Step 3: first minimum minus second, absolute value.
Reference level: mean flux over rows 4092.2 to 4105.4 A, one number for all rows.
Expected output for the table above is 0.036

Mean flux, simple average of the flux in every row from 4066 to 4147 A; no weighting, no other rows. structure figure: 10.3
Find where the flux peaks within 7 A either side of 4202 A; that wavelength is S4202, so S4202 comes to 4207.79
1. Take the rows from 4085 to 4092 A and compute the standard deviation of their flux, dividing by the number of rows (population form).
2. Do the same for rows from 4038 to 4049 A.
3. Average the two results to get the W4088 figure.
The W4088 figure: 0.31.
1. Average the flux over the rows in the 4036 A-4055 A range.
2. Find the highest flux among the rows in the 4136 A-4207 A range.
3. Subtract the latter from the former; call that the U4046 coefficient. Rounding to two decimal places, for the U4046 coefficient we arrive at -0.75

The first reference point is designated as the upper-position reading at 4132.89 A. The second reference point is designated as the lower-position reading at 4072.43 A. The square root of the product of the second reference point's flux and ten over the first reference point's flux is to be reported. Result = 3.09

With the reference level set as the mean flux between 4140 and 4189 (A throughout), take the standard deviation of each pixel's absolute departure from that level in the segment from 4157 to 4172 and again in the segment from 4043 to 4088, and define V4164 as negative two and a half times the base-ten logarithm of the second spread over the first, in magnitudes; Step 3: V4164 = -0.4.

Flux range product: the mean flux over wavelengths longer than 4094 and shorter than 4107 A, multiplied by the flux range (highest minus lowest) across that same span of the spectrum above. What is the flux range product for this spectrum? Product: 10.8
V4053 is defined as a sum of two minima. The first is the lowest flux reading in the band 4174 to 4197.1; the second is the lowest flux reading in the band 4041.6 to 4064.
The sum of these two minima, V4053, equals 18.1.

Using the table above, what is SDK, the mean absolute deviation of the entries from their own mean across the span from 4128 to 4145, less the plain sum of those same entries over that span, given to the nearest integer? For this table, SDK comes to -93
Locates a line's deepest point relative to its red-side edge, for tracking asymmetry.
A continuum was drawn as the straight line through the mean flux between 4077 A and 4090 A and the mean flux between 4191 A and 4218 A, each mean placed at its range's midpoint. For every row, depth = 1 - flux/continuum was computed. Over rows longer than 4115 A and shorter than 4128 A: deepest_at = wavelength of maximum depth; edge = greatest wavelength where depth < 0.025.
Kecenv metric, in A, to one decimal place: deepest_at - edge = -5.7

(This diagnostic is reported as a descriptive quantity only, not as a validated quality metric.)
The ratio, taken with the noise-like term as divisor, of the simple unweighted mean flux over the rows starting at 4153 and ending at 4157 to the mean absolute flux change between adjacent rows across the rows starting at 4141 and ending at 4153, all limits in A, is 24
